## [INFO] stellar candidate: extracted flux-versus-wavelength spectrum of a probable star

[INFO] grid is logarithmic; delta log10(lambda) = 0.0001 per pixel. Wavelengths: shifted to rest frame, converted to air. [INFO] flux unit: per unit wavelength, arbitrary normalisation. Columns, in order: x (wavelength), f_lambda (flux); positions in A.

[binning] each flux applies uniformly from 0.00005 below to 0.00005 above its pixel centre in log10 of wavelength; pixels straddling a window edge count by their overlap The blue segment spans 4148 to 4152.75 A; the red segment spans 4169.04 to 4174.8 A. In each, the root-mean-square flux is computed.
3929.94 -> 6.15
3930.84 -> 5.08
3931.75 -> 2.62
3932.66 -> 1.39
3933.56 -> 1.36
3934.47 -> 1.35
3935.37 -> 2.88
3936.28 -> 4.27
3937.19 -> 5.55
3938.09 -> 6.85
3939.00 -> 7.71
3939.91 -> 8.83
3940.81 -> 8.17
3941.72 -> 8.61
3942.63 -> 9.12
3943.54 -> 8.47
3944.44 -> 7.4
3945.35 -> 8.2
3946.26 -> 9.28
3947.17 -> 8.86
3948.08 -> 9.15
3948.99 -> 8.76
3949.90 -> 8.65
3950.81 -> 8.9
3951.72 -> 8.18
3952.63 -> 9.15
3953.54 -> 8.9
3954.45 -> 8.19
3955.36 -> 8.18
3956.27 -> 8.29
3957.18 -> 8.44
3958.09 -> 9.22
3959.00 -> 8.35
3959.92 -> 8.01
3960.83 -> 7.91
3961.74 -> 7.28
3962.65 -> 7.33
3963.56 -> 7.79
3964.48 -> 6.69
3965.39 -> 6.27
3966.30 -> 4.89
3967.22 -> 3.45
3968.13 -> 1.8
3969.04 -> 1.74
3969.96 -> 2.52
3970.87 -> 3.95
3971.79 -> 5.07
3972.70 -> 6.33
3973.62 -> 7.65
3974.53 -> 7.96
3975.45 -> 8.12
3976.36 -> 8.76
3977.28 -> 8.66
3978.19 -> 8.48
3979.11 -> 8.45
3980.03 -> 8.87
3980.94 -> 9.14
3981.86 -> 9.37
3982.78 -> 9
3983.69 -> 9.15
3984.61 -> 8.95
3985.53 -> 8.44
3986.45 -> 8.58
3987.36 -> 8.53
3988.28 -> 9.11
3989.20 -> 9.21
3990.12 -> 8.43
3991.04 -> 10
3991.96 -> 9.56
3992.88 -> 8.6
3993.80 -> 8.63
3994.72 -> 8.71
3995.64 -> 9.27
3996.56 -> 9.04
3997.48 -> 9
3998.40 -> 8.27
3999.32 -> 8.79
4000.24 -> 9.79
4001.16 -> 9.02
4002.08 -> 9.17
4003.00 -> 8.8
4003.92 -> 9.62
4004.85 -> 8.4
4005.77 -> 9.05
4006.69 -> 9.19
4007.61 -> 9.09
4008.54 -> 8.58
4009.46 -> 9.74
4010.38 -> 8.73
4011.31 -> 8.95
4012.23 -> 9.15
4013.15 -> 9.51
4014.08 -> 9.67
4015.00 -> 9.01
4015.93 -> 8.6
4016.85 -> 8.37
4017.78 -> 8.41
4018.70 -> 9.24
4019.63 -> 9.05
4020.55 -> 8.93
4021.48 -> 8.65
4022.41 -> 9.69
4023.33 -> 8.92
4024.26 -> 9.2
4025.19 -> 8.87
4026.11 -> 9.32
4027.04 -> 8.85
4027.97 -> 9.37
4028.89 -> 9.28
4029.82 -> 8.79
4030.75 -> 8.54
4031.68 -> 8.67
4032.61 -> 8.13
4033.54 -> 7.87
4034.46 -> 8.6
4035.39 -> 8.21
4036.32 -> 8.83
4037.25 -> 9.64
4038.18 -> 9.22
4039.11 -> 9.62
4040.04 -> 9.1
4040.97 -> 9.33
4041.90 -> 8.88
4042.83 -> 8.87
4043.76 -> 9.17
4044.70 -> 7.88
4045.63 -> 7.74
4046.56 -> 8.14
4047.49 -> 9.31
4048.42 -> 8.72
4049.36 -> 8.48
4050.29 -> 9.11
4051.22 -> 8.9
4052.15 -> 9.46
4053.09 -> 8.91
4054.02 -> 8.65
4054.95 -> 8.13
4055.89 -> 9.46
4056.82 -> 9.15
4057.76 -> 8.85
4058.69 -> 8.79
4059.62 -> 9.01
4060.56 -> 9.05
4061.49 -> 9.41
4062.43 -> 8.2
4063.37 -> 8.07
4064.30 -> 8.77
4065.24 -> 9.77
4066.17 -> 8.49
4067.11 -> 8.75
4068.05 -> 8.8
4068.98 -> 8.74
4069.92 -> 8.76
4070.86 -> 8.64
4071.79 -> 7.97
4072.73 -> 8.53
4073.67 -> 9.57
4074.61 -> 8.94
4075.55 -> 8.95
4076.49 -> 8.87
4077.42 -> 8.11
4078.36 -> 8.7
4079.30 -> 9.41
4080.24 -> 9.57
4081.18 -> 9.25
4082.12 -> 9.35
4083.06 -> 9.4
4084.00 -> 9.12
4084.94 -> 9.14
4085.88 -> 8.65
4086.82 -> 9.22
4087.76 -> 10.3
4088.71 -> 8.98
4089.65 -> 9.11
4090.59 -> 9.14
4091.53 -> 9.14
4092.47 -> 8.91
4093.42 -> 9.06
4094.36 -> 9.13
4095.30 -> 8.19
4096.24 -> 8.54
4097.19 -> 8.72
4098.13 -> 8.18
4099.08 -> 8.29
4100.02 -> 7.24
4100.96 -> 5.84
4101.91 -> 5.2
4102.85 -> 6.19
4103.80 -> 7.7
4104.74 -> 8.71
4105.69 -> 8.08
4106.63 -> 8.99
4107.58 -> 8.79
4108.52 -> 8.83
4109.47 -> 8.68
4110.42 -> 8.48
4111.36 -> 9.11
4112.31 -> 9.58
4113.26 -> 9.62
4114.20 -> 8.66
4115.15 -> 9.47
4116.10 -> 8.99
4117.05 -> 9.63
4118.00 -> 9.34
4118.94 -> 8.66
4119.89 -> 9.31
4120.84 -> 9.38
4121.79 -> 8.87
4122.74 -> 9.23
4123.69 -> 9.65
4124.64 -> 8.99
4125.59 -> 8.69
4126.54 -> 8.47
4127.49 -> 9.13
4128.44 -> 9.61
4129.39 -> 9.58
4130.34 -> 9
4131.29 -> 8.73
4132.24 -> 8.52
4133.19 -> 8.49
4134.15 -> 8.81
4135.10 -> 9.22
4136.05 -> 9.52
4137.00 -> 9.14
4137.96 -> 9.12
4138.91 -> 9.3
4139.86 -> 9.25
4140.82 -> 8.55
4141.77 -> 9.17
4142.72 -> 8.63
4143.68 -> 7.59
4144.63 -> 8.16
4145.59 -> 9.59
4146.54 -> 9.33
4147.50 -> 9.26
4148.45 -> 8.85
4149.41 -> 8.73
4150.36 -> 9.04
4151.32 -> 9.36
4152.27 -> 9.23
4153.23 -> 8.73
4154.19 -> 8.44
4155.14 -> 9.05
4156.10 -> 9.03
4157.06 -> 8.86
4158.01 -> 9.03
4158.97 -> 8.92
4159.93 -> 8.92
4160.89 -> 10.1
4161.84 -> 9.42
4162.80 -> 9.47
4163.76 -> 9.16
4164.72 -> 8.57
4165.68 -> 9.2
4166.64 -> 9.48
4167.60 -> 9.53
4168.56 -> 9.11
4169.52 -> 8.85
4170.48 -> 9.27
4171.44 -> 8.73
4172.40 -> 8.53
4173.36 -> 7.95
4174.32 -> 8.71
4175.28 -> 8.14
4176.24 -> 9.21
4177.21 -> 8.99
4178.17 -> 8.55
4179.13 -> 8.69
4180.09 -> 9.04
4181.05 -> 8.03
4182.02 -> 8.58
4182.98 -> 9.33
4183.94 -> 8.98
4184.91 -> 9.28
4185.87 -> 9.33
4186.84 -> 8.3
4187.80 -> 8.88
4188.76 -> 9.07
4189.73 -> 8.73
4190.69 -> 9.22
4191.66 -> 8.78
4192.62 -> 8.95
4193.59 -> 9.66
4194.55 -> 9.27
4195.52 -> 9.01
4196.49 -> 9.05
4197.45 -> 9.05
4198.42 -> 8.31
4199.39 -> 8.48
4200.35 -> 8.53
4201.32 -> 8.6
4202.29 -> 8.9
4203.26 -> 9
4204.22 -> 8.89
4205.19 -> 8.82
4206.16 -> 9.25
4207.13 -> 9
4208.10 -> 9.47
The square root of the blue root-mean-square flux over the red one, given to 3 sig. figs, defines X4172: 1.02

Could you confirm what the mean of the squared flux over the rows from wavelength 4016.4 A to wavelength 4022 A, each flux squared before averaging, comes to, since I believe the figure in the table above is 77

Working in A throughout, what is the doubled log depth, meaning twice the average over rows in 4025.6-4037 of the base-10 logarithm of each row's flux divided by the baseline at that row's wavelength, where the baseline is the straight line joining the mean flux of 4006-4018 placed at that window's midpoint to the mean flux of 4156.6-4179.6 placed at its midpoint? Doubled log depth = -0.03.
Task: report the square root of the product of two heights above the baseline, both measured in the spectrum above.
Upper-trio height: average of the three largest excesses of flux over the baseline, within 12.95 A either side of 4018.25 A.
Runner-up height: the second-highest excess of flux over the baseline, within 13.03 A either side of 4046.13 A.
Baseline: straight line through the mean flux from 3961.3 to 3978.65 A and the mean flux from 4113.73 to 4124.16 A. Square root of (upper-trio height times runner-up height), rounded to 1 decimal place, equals 2.4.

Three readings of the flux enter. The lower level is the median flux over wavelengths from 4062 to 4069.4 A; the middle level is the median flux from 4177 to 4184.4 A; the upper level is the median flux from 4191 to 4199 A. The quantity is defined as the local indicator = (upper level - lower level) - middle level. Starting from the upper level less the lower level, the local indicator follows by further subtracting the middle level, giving -8.55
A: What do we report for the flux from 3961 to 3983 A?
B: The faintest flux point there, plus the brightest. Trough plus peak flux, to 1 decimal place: 11.1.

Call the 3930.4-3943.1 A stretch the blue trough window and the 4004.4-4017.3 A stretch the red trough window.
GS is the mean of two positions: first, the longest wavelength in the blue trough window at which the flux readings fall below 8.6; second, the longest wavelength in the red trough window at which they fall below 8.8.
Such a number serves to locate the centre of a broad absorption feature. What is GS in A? 3978.8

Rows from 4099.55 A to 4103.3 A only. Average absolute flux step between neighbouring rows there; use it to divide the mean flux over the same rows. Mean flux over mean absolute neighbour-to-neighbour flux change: 6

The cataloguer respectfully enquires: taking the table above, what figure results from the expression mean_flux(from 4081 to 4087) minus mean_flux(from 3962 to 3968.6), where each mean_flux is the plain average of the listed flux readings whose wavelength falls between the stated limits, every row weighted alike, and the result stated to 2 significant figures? 3.7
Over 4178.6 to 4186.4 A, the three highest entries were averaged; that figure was 9.3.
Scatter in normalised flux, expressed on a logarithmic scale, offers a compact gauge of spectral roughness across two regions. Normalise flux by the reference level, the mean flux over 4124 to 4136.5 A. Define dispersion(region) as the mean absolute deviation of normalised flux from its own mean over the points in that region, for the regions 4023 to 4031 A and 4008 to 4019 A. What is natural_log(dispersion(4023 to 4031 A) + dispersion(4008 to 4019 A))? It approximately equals -2.65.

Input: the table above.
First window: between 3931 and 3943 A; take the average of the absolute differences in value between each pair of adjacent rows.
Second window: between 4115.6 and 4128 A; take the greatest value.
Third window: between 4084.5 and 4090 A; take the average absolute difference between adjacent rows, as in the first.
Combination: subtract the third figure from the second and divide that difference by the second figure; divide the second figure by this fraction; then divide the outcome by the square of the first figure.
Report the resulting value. 14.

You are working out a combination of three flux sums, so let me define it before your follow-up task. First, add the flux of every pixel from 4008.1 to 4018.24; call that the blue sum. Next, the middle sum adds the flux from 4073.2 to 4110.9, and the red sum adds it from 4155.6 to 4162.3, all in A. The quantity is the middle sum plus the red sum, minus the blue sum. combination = 310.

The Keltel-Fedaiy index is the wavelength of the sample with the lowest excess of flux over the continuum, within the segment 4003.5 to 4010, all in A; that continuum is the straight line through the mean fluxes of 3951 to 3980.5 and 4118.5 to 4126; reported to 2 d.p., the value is 4004.85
